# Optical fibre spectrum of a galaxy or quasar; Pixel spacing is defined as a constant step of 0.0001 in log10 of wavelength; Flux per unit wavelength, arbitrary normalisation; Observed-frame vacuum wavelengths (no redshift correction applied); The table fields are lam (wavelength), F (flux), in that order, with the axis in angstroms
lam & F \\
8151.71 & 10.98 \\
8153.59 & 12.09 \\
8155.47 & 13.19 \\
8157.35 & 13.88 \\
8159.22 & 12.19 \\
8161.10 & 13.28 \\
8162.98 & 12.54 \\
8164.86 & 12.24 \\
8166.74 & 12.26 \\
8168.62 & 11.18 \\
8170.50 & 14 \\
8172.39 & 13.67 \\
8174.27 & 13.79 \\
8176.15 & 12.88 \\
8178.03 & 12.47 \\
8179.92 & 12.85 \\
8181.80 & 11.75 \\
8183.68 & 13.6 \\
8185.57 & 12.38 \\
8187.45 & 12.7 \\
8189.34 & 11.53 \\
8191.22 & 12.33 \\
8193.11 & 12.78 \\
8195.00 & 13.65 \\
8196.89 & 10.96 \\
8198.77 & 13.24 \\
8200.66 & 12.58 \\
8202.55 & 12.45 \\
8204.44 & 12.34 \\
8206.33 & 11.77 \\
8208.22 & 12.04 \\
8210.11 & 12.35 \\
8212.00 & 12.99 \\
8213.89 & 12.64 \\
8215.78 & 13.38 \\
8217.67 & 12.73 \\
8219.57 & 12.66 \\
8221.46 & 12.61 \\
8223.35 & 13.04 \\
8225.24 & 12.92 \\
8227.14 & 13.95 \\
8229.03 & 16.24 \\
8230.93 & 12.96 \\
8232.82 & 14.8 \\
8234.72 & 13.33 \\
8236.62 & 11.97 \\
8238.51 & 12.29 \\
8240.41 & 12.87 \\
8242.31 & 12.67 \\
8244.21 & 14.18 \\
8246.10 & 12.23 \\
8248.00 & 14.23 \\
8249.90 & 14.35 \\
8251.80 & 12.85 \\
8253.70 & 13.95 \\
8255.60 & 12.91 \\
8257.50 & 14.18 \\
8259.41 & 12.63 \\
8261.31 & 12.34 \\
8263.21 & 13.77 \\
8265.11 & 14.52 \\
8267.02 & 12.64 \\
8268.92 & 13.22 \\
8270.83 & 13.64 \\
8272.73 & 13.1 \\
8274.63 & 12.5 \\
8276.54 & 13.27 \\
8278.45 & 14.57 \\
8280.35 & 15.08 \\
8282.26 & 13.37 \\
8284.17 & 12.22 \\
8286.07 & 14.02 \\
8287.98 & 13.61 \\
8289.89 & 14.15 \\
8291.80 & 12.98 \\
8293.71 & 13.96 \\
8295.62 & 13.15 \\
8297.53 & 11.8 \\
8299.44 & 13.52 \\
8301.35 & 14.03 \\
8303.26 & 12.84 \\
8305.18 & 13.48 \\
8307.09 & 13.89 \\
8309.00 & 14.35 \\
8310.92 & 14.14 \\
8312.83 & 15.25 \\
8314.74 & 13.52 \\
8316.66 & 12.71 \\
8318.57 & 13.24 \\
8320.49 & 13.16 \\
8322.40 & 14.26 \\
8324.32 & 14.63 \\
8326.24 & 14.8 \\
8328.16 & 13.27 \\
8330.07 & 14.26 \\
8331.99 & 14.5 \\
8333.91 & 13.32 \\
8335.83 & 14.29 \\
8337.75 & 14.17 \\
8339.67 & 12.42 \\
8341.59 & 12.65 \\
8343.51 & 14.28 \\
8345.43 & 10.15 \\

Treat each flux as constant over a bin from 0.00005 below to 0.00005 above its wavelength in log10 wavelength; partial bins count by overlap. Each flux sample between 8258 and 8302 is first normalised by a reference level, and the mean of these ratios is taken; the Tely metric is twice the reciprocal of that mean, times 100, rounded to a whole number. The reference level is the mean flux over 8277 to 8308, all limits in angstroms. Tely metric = 202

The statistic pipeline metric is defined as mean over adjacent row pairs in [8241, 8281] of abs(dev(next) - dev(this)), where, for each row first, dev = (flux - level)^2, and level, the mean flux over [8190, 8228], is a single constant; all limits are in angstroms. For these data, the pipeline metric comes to 1.6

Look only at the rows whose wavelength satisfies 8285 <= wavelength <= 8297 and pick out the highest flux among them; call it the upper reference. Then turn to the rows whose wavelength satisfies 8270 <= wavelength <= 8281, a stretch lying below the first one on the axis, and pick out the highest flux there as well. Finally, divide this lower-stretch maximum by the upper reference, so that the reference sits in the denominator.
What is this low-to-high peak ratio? 1.07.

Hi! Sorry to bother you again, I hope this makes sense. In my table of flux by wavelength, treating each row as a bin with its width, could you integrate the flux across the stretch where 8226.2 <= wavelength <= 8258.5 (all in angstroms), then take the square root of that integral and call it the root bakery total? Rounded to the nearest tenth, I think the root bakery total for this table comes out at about 20.9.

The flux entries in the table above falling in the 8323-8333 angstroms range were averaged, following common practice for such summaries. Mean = 14.3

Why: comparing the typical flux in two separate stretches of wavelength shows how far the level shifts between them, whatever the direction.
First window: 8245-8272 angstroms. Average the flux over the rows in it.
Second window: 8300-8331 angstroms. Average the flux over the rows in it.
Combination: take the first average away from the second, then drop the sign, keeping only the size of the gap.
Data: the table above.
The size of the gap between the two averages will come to 0.47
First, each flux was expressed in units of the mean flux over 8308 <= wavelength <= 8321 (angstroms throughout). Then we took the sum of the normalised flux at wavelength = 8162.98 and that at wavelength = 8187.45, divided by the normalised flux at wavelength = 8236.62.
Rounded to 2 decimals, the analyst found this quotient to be 2.11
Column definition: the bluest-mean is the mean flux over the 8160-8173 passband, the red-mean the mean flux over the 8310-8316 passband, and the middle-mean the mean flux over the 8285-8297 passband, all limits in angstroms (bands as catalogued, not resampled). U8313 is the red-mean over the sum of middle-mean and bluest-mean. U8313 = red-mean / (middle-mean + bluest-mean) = 0.542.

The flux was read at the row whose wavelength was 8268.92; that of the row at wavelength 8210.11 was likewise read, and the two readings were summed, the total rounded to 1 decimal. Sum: 25.6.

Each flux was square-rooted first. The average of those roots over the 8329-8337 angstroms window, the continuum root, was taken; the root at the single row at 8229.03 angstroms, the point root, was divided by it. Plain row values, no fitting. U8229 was 1.074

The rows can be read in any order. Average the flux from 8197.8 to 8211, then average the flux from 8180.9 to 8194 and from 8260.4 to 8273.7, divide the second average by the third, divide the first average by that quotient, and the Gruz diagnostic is 13.3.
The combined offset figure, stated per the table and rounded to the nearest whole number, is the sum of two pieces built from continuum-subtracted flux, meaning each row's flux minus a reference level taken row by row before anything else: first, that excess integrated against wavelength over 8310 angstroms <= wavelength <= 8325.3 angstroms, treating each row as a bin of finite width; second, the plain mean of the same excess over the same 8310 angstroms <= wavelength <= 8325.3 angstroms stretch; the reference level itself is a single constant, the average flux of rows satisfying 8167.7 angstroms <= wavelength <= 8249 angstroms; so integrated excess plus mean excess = 16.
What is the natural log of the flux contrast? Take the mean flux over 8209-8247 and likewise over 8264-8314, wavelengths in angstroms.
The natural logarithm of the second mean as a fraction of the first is 0.034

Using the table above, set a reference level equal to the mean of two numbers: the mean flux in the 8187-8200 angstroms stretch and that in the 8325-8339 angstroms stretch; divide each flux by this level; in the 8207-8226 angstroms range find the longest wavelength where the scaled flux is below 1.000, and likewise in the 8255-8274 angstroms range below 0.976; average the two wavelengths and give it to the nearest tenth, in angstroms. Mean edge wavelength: 8246.1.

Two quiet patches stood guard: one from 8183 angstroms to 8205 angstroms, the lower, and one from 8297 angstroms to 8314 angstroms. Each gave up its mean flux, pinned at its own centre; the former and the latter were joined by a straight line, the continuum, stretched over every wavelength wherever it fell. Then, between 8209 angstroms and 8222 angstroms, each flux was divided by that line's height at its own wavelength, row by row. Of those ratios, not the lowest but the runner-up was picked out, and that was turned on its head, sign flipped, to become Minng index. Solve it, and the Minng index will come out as -0.98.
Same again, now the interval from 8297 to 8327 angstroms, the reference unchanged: -0.92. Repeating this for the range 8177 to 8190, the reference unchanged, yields -0.95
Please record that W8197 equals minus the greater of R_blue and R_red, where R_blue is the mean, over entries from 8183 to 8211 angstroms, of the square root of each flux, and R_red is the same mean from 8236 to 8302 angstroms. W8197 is -3.65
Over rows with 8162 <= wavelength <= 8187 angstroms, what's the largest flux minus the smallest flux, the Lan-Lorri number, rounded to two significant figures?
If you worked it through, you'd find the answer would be 2.8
